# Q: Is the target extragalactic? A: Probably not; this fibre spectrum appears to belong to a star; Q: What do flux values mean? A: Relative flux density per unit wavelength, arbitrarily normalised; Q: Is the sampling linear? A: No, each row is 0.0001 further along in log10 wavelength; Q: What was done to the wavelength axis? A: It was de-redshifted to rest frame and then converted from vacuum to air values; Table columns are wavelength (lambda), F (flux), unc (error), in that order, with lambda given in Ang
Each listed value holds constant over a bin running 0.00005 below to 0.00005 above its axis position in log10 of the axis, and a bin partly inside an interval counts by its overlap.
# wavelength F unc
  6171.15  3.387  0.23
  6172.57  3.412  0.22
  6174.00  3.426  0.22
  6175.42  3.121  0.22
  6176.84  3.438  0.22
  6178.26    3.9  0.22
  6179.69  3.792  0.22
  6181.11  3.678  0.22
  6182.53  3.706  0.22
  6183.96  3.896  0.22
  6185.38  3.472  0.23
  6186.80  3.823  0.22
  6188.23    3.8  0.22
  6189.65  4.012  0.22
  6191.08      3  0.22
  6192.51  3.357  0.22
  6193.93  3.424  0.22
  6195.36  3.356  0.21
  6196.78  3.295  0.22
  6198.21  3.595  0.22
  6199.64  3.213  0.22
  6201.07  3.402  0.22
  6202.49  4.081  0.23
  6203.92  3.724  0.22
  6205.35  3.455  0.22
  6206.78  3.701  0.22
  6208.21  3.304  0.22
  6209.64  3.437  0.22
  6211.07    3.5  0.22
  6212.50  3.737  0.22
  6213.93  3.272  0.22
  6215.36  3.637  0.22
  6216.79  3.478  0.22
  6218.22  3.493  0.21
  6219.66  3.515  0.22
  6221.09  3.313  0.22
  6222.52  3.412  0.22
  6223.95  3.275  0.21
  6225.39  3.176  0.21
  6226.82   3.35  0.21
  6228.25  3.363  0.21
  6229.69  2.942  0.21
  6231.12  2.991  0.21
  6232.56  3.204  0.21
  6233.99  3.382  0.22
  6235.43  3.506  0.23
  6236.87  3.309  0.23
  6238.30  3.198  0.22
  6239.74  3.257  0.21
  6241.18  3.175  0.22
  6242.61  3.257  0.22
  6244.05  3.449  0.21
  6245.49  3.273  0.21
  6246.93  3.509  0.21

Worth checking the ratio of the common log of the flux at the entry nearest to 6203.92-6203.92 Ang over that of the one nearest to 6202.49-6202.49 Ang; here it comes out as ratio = 0.93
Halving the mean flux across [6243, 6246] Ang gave 1.68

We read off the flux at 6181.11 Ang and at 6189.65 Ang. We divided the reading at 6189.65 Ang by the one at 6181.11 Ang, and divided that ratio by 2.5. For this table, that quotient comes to 0.44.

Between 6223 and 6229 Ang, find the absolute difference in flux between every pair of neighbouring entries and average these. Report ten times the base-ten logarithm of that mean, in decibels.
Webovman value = -10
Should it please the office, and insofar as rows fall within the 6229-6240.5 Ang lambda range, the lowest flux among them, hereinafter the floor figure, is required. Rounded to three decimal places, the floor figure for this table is 2.942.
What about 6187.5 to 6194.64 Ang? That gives 3.000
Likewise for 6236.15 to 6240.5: 3.198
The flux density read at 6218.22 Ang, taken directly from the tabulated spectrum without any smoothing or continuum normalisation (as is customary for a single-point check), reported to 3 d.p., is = 3.493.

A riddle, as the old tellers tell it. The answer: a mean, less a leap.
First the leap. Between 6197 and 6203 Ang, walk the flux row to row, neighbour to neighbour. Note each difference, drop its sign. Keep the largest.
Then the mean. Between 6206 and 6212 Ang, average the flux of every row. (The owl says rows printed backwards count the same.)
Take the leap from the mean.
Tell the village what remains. 2.81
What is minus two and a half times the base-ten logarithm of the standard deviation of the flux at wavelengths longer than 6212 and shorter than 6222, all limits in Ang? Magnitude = 2.0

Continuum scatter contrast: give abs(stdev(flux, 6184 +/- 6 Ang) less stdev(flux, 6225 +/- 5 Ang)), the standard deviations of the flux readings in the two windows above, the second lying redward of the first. 0.00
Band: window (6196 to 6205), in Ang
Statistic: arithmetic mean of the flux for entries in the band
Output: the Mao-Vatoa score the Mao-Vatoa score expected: 3.55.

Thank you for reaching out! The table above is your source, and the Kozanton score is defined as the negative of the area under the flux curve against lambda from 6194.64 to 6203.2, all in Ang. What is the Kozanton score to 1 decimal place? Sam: -29.9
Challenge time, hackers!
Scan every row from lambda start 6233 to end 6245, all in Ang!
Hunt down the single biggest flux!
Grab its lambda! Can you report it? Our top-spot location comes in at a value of 6235.43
